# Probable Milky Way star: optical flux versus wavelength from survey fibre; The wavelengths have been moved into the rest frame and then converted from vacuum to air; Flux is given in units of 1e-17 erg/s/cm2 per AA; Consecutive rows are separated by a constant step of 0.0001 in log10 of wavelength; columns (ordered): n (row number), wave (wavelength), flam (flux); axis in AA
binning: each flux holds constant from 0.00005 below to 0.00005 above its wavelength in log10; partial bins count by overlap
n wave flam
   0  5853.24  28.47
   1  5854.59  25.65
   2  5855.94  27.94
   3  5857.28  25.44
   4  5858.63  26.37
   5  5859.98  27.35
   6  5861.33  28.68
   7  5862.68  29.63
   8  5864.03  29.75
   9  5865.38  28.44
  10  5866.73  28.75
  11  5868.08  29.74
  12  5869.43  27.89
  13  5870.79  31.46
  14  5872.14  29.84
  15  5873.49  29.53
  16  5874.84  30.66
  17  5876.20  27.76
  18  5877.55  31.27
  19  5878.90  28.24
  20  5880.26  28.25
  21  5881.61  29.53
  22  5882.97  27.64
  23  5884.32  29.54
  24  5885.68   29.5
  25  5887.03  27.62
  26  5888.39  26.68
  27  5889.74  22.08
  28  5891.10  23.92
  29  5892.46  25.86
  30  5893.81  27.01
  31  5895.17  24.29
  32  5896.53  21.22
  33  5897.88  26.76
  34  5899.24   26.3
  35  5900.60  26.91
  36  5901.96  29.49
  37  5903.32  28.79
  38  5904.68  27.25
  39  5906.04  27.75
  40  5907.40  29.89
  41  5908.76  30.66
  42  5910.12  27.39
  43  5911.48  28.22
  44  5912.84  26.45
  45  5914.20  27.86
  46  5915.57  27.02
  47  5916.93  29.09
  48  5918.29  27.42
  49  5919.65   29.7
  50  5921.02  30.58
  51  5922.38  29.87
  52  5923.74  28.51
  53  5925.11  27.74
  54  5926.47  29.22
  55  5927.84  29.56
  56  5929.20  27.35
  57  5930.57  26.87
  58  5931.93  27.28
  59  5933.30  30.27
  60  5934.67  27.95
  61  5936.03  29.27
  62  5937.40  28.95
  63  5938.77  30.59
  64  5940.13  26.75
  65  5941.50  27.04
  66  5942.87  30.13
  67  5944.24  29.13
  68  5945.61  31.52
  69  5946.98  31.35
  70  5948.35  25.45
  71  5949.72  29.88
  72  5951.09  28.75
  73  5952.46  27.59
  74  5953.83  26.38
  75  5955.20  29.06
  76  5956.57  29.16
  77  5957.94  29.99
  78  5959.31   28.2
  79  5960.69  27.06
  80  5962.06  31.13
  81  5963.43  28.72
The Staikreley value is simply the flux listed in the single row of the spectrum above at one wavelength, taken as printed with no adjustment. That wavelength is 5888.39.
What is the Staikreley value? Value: 26.68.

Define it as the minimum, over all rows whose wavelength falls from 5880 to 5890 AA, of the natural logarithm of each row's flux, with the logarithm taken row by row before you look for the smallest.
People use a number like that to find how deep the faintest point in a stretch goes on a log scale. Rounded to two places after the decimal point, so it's 3.09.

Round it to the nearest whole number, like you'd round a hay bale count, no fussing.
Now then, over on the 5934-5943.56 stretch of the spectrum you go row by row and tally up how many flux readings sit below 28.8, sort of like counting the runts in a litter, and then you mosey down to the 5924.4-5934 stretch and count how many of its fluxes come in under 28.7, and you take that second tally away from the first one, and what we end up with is -1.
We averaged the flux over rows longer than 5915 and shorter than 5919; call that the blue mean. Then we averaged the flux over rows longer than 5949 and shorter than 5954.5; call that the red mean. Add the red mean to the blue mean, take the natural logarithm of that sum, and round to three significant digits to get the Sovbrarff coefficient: 4.03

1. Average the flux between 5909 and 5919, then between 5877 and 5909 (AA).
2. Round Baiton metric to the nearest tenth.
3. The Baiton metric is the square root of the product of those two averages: 27.5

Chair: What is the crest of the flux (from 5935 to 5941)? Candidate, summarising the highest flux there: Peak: 30.59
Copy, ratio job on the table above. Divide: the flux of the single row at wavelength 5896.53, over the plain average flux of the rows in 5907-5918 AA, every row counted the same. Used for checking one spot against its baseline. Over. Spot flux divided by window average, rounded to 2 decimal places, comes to 0.75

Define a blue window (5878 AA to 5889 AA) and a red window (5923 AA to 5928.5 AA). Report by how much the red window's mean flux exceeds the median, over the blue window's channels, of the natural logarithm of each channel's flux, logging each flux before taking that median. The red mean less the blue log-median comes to 25.4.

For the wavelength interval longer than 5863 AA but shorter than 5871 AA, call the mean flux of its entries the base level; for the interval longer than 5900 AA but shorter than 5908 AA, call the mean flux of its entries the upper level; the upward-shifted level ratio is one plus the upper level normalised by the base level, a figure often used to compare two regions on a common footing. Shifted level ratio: 1.97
